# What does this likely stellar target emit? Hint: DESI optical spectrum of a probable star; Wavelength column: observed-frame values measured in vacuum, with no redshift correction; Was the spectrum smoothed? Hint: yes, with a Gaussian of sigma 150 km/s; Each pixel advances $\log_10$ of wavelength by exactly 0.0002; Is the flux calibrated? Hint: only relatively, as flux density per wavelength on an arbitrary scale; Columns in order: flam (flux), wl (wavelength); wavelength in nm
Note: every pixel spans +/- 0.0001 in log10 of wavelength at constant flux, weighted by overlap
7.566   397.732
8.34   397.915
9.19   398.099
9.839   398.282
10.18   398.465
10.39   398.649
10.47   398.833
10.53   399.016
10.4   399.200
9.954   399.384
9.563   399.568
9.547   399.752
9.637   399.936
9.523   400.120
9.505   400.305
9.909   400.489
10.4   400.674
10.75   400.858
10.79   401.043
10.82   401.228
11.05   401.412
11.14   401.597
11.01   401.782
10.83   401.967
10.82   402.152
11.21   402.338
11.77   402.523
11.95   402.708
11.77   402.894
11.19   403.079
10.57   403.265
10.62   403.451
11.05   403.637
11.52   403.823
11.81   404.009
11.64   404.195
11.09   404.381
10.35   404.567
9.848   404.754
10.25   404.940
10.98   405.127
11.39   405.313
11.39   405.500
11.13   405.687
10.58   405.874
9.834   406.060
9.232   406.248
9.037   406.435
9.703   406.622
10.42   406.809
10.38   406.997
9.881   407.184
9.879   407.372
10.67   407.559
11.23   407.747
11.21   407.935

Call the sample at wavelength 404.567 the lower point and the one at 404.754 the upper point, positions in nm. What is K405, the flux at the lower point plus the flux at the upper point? 20.2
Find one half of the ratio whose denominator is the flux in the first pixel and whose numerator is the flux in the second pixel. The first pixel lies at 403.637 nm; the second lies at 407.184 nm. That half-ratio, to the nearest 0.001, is 0.447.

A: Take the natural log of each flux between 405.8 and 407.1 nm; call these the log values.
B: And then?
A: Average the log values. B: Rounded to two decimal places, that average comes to 2.29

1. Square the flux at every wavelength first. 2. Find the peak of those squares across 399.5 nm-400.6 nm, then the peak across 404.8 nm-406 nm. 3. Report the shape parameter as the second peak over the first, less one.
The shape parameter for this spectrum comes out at 0.32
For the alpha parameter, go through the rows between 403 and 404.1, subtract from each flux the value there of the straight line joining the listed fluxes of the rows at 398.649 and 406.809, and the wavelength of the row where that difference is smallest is 403.265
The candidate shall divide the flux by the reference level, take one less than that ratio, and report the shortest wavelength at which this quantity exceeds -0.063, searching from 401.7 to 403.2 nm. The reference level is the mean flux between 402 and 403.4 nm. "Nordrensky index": 401.782 nm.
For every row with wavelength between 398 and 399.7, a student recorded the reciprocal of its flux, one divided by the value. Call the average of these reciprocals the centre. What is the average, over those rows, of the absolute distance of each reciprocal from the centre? 0.0038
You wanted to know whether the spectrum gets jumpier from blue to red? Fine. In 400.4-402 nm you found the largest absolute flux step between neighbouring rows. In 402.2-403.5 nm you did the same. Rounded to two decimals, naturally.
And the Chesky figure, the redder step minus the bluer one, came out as 0.13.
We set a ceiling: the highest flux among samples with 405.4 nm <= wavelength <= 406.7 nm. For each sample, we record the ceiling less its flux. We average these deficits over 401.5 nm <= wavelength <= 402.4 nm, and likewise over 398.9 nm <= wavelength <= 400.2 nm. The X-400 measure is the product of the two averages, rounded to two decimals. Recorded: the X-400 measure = 0.59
